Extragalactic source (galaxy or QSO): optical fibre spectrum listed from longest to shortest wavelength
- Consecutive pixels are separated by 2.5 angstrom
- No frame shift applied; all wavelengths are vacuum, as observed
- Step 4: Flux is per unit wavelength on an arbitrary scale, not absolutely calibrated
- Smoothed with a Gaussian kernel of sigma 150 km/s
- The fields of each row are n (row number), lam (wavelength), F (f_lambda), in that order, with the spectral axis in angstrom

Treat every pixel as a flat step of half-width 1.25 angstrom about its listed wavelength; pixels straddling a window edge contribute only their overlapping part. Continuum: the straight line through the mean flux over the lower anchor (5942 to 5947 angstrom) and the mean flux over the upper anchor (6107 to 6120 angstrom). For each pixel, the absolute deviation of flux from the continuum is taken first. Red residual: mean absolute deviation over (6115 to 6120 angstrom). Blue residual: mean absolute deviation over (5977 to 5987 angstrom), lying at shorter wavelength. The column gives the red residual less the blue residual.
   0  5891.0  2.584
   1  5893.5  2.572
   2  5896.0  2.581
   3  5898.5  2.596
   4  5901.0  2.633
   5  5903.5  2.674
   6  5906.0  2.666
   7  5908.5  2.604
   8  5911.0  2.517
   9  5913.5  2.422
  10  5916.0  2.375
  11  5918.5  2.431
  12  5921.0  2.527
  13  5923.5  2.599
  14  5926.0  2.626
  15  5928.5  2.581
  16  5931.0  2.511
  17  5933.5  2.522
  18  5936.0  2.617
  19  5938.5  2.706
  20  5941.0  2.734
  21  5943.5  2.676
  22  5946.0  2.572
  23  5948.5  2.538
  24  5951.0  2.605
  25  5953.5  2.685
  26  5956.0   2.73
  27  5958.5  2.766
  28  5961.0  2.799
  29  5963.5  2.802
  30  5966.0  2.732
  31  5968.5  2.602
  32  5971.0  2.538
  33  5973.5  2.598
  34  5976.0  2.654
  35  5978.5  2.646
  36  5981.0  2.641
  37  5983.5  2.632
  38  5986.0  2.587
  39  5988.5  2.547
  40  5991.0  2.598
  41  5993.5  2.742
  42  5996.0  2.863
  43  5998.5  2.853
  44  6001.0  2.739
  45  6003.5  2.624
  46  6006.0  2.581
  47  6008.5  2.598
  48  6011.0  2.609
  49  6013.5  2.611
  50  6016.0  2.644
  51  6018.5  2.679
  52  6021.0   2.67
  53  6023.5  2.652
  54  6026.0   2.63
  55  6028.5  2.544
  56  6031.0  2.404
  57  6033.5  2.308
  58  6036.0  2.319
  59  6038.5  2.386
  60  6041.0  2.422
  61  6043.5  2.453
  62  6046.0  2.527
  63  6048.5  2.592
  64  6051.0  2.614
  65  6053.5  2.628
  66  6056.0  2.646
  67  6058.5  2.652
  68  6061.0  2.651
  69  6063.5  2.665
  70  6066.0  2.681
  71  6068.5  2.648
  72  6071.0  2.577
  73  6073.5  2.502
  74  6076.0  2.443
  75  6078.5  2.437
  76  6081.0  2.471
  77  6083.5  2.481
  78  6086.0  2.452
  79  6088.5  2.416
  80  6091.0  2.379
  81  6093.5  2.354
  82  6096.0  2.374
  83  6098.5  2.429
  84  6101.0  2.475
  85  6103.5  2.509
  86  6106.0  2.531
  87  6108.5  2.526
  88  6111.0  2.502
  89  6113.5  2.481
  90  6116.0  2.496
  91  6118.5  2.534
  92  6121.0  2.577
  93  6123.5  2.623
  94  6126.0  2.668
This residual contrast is -0.01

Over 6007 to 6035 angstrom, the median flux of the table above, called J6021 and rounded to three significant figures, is 2.61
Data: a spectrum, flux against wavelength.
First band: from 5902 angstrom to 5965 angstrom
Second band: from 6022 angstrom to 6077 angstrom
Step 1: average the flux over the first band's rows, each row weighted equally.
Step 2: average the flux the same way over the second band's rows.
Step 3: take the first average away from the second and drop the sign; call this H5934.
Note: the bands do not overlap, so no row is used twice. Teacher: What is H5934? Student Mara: 0.07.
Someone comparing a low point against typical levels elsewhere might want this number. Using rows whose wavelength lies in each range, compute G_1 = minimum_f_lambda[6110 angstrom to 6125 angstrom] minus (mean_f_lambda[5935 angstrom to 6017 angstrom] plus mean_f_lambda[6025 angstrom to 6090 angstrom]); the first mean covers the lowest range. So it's -2.70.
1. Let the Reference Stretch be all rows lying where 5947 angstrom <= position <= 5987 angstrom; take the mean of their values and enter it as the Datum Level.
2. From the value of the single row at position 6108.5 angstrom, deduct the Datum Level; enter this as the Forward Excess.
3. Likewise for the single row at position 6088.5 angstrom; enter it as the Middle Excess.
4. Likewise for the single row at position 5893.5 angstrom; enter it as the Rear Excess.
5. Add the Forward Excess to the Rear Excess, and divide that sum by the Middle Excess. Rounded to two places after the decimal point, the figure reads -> 0.91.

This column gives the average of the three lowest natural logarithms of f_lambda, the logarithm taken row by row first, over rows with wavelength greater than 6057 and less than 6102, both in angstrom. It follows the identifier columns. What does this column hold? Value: 0.862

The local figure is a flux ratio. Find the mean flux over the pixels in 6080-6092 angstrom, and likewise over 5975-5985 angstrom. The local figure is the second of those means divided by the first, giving 1.08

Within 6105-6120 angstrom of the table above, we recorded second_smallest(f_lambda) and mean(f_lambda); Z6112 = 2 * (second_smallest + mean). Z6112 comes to 10.0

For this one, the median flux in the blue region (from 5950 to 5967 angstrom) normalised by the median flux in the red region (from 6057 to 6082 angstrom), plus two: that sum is 3.05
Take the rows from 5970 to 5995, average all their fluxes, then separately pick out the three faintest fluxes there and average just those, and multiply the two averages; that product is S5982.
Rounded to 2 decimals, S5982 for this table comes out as 6.70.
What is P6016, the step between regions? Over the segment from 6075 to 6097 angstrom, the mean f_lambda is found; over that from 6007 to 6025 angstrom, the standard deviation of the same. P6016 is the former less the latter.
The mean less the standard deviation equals 2.39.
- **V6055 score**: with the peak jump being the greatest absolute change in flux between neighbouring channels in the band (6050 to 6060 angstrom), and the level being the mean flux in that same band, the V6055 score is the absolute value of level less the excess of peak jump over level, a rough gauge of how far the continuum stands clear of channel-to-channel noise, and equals 5.25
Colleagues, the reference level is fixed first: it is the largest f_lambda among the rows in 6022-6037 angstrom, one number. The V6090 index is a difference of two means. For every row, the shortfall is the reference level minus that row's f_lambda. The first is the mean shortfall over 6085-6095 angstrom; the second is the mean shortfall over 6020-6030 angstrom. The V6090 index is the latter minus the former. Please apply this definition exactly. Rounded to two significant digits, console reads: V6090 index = -0.22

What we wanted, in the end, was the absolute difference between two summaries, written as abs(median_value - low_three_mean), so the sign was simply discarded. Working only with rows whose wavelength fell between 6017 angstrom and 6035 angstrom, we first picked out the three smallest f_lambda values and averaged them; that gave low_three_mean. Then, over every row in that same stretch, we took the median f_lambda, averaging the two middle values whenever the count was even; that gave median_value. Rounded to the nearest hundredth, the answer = 0.21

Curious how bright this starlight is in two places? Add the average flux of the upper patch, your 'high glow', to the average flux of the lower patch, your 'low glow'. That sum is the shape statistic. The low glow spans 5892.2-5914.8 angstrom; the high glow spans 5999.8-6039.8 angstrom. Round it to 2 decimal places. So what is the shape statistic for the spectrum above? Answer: 5.15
